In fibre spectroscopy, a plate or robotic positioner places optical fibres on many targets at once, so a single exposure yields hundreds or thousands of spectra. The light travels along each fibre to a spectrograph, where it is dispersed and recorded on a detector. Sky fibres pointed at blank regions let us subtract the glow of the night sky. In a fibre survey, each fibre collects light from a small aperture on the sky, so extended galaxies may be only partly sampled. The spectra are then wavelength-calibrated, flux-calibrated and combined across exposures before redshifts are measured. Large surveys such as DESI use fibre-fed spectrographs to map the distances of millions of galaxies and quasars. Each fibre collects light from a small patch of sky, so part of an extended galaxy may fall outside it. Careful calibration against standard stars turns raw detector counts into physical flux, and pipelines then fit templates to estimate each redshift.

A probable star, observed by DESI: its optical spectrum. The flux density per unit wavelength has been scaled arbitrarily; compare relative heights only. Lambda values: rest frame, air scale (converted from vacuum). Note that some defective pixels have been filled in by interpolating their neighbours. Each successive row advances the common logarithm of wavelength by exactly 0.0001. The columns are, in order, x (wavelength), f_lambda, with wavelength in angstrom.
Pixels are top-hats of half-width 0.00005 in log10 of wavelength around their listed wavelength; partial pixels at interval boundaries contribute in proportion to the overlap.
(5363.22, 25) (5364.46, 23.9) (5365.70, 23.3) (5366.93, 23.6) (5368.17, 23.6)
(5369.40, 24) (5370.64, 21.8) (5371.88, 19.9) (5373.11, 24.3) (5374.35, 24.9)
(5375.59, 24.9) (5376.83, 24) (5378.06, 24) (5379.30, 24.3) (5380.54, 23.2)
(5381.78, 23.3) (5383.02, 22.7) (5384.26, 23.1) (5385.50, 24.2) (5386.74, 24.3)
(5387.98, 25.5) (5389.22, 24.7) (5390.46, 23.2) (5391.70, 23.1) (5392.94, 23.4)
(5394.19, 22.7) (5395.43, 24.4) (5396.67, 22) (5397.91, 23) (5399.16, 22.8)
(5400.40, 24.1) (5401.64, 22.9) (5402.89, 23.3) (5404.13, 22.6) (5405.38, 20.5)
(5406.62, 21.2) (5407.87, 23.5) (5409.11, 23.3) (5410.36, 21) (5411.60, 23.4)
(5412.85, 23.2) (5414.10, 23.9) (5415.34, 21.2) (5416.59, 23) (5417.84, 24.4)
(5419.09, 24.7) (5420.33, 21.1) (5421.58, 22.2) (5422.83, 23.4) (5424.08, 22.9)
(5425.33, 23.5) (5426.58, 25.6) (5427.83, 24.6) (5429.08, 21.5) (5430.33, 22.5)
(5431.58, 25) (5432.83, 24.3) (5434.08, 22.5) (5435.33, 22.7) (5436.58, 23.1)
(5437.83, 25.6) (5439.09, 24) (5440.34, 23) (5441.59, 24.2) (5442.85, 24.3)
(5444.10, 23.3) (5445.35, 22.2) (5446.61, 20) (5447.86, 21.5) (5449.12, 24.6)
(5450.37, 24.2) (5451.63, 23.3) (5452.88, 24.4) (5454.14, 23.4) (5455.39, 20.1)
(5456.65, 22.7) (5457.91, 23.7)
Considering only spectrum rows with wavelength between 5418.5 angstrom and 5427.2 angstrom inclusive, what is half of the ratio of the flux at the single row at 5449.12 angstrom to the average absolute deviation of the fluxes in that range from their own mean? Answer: 11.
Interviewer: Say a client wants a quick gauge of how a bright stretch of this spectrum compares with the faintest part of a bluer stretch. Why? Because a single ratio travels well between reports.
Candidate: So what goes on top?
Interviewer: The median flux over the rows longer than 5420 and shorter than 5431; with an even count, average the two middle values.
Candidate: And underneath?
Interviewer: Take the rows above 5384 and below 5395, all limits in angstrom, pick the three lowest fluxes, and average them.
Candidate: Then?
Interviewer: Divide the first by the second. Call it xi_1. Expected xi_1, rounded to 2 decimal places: 1.00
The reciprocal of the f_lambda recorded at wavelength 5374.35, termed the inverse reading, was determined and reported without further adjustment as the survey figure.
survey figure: 0.0402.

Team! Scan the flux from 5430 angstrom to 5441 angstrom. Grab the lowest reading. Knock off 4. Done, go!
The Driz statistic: 18.5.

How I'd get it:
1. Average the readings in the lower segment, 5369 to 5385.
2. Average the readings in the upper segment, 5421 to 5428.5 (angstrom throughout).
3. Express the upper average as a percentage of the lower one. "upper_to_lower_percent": 101.2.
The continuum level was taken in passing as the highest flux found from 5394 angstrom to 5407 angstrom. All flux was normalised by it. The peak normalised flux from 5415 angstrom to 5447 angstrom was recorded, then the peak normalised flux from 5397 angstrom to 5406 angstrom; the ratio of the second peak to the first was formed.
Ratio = 0.941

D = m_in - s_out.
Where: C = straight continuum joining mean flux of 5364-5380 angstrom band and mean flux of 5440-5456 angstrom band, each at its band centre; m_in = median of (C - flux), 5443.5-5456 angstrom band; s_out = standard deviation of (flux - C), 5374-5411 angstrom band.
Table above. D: -1.4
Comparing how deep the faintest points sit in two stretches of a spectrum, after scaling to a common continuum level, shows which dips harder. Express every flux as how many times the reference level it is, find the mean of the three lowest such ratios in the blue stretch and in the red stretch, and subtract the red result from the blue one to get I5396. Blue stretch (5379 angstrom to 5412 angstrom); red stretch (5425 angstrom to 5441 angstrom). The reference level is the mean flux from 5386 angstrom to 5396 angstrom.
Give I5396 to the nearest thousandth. -0.053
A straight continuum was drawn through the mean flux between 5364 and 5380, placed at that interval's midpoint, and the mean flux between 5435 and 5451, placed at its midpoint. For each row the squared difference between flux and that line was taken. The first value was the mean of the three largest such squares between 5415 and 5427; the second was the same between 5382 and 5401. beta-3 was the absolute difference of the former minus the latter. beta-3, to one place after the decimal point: 2.5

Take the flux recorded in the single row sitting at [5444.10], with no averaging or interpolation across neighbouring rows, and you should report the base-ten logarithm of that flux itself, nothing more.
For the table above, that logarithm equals 1.37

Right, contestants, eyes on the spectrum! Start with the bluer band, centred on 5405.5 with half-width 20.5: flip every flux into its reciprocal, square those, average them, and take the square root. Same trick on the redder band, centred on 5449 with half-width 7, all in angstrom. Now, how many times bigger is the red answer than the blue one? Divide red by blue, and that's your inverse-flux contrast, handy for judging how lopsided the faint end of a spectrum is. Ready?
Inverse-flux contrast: 1.02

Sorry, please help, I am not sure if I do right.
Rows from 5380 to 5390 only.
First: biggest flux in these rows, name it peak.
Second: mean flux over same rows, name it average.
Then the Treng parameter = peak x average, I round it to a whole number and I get 609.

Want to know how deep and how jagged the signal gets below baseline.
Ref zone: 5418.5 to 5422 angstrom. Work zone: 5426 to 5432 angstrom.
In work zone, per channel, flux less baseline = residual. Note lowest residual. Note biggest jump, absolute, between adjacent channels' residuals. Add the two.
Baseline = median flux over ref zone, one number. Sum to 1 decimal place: 2.4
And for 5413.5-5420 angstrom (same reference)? 1.7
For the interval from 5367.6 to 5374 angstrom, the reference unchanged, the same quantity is 2.1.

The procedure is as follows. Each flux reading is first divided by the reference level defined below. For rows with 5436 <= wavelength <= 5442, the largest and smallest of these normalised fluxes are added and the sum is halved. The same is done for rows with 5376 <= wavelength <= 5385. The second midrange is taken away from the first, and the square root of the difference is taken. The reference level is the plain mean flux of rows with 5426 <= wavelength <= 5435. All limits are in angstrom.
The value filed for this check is 0.184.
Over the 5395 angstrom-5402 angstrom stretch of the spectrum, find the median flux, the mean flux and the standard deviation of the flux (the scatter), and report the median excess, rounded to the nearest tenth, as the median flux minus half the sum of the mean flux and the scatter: 10.9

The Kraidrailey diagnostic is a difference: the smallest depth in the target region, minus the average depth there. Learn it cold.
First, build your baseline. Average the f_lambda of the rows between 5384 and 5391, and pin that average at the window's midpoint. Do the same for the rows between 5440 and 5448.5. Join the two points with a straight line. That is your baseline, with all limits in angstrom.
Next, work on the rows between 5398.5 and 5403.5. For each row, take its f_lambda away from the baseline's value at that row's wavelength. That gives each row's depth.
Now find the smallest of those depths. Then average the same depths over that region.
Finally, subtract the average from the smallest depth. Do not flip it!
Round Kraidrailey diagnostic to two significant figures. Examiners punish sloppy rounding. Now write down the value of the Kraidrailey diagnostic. -0.81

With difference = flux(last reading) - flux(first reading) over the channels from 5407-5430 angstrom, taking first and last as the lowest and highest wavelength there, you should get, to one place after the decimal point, -2.0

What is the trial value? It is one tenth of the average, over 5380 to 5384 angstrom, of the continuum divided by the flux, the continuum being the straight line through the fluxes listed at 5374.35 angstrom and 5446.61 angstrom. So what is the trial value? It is 0.106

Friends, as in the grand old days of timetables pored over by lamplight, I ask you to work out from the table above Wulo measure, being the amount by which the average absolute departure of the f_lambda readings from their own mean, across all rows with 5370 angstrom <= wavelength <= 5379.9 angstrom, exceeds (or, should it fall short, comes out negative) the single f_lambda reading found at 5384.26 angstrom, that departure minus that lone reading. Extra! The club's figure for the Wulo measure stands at -21.8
